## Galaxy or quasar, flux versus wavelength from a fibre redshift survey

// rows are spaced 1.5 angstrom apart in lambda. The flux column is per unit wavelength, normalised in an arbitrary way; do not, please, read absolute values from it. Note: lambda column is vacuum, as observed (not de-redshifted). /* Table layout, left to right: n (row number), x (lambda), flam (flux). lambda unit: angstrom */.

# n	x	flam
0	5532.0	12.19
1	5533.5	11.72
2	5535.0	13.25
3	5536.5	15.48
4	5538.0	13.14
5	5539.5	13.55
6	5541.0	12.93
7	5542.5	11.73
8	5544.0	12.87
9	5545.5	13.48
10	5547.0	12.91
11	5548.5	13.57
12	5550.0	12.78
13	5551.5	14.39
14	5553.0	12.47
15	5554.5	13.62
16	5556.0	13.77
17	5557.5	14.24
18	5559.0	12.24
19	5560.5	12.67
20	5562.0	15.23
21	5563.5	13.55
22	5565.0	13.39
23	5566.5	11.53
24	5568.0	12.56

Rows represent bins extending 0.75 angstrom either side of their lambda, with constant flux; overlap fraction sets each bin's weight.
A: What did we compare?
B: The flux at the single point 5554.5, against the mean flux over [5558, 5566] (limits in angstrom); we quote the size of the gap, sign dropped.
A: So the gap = 0.2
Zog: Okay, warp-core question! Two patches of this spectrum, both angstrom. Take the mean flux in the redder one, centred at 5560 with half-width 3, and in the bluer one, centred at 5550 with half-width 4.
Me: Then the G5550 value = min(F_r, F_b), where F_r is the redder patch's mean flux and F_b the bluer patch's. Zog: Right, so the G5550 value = 13.2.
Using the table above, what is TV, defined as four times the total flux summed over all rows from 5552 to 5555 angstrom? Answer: 104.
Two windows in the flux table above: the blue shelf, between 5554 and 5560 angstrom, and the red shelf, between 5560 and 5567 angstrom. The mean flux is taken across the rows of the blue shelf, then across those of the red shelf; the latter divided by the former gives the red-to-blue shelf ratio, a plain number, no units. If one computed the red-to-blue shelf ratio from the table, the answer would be 0.99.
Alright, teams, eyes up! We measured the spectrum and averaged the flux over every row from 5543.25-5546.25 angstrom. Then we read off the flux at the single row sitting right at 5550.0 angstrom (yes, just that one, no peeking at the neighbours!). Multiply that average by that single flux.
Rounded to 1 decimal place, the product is 168.4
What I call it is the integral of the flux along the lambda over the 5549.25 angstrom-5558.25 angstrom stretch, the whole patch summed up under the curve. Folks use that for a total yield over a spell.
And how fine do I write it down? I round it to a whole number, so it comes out 122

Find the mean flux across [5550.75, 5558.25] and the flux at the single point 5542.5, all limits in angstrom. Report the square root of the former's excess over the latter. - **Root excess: 1.40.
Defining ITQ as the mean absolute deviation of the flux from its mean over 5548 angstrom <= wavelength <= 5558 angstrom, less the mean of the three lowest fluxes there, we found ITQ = -12.4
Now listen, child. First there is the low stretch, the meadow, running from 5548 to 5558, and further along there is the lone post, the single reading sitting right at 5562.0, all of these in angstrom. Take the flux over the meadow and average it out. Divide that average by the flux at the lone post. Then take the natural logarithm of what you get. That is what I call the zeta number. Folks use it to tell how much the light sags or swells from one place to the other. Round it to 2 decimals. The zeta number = -0.12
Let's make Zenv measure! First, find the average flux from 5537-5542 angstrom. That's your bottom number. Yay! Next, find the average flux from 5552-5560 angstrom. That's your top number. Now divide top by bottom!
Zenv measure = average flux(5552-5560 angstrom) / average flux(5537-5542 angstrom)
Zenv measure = 1.00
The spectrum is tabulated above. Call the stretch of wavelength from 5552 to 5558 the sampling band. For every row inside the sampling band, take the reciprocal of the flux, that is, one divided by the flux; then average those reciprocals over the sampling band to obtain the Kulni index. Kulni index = 0.0741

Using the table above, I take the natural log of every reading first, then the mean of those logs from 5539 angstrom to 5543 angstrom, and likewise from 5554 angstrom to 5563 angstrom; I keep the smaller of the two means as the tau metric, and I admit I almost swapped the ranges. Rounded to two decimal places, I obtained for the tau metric 2.54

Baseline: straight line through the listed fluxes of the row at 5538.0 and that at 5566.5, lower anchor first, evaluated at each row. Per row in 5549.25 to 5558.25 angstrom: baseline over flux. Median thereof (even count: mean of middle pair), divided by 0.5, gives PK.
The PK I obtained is 1.78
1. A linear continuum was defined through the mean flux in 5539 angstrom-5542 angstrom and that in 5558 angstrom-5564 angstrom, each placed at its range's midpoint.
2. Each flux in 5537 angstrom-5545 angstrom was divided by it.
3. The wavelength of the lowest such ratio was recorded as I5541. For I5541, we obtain 5542.5 angstrom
